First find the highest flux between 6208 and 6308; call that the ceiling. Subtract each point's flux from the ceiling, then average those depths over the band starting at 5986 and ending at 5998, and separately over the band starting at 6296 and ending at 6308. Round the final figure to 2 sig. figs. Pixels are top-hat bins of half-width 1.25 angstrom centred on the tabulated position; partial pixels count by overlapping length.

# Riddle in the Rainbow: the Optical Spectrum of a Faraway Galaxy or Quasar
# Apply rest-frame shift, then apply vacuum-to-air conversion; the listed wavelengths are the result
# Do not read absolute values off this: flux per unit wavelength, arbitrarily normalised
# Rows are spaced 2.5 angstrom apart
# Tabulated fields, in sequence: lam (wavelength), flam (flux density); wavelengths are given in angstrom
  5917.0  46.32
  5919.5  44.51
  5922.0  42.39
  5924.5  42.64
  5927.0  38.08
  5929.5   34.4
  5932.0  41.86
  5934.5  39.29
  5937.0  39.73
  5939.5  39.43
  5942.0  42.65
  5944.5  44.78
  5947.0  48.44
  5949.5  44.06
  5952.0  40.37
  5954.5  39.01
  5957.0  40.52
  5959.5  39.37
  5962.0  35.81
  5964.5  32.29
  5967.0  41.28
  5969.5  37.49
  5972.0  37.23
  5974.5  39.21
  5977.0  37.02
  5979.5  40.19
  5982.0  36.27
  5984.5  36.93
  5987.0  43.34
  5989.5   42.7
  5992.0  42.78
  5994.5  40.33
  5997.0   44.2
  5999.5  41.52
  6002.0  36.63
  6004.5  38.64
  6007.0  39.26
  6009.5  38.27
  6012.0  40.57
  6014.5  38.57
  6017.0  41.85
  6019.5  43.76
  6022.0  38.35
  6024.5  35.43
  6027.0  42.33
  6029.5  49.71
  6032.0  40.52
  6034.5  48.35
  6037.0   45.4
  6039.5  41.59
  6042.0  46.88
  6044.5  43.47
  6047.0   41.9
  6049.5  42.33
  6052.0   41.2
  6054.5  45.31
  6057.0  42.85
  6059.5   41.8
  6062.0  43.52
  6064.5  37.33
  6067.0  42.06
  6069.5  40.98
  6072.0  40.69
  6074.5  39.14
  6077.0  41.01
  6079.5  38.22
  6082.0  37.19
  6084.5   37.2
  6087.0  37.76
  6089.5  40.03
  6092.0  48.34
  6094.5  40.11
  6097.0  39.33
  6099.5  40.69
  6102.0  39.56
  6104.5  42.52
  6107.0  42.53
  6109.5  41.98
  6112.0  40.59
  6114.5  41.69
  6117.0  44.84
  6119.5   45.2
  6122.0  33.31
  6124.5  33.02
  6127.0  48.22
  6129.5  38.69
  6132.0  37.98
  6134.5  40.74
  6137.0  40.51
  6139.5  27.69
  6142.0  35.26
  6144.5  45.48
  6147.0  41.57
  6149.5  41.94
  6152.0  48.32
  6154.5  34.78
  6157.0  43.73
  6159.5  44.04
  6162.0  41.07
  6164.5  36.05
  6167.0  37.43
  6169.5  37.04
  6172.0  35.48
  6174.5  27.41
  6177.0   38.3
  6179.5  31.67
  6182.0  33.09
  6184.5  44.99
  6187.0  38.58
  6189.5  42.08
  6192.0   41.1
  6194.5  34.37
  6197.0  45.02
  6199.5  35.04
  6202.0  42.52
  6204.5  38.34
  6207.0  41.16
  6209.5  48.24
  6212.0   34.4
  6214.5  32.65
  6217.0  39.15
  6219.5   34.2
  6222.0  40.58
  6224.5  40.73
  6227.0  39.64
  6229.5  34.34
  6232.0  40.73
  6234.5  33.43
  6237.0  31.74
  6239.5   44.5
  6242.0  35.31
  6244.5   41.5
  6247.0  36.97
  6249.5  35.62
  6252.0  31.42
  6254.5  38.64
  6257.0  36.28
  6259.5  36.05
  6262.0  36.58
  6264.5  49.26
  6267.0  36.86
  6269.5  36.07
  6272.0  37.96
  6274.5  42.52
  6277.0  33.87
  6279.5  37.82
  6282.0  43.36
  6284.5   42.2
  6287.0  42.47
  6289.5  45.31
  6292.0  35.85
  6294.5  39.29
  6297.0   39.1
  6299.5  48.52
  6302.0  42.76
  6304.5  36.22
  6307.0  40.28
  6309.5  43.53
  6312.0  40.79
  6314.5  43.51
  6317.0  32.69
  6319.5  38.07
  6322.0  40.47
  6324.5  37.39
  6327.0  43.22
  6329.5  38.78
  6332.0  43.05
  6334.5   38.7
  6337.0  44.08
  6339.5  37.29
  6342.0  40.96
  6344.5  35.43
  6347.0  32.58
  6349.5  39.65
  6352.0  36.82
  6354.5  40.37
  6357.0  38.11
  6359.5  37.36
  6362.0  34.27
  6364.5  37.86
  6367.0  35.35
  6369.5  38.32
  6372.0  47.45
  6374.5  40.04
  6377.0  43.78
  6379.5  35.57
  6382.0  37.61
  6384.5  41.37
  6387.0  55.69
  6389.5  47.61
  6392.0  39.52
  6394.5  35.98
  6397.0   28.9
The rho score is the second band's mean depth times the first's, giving 52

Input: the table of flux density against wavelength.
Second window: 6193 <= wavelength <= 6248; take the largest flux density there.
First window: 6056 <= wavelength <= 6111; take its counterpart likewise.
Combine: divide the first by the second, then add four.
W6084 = 5.00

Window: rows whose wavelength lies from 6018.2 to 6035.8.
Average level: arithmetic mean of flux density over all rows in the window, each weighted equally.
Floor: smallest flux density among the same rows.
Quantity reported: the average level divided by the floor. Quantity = 1.20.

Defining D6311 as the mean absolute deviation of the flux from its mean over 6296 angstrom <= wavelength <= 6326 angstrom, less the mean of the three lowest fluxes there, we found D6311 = -32.4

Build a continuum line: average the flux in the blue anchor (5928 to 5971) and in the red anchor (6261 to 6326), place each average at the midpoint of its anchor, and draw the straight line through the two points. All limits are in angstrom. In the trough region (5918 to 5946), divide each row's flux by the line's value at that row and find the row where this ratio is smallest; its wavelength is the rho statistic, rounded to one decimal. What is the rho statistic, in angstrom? 5929.5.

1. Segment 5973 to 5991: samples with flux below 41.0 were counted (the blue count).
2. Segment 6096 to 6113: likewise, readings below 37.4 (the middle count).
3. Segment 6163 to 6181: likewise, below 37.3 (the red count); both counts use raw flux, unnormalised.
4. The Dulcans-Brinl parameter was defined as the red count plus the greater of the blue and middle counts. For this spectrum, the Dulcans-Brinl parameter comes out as 10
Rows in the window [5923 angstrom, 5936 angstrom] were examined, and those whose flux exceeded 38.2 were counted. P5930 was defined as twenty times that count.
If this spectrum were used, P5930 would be 60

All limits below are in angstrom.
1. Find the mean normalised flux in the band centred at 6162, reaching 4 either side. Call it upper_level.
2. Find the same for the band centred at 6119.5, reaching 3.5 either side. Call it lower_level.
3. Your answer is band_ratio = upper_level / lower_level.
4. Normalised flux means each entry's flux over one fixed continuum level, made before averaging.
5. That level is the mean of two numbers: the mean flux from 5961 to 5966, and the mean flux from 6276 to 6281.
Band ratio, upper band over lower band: 0.98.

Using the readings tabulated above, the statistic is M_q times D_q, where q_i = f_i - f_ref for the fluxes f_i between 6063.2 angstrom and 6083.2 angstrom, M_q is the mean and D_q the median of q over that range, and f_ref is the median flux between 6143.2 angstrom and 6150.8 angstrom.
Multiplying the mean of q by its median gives 4.8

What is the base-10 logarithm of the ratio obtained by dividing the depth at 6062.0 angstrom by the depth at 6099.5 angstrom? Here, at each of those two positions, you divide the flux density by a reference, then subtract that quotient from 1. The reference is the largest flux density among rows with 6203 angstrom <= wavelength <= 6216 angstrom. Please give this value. -0.20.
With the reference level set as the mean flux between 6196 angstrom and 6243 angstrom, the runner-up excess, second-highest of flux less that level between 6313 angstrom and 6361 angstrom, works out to 5.0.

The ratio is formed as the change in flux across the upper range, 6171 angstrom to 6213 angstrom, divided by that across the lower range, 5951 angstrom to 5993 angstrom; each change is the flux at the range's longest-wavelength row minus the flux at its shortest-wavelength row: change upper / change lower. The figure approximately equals -0.45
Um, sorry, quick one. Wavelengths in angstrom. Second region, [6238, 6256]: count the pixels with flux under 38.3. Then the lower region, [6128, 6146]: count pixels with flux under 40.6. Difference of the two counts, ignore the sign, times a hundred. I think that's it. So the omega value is 100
